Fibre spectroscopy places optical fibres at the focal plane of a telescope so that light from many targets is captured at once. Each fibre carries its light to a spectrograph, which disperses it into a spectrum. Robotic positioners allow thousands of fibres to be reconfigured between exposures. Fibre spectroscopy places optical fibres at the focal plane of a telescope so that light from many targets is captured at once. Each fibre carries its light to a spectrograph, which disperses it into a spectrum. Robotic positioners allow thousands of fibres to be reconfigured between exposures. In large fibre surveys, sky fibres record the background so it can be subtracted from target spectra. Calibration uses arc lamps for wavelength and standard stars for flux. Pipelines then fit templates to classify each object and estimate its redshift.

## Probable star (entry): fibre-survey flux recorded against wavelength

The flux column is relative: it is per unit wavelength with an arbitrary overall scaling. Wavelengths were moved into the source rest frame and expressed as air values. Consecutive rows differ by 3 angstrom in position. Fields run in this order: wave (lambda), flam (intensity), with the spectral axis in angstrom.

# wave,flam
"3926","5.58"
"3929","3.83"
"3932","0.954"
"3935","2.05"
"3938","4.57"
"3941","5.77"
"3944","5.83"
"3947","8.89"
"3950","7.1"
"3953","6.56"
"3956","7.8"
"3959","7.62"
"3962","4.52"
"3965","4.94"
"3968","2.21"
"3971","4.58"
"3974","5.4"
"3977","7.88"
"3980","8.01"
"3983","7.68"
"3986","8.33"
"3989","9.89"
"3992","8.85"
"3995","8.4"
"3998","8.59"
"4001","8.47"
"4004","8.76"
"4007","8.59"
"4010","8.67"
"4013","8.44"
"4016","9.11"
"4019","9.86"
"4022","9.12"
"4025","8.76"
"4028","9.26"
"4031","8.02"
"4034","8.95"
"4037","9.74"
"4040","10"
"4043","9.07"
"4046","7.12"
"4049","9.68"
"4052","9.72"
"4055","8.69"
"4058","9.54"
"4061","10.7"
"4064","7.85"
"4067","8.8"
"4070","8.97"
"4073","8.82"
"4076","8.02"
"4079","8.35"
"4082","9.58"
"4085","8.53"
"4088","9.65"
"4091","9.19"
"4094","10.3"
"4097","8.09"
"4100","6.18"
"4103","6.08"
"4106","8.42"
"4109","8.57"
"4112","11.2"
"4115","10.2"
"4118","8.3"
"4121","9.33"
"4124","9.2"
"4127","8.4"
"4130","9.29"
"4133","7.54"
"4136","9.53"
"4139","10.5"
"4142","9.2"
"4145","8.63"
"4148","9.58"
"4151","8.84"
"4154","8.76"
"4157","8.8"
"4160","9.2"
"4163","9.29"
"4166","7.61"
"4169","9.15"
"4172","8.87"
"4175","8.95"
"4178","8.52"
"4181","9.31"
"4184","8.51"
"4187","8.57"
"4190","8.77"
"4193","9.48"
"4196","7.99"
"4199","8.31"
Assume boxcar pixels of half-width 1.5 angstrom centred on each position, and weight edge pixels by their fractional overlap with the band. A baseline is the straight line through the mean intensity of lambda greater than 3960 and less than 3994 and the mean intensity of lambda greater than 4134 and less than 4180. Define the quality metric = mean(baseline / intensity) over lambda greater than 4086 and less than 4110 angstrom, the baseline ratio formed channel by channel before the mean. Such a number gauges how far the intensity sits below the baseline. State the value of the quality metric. 1.02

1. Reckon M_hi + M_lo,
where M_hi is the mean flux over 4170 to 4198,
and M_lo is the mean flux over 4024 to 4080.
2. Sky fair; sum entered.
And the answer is 17.7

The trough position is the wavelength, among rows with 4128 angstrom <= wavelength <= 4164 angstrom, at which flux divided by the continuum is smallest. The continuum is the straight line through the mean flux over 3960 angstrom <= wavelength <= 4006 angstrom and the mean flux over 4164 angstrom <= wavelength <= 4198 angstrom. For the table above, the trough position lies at 4133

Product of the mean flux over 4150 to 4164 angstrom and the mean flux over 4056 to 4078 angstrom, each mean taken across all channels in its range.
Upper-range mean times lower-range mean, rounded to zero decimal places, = 80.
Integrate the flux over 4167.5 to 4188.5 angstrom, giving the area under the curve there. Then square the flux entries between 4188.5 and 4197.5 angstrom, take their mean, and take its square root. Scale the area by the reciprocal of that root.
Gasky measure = 21.2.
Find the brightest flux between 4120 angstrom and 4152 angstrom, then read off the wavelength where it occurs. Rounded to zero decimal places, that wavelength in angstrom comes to 4139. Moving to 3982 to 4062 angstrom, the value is 4061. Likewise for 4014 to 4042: 4040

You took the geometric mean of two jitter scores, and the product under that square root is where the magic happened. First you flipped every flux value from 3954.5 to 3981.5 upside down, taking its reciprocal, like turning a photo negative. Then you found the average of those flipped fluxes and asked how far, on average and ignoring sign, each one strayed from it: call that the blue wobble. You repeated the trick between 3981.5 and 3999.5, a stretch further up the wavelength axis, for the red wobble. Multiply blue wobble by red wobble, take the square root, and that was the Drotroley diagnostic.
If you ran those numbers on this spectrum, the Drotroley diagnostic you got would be 0.0207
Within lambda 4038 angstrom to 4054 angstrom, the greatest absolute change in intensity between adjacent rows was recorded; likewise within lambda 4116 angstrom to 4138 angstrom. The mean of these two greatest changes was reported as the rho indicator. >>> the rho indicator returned 2.3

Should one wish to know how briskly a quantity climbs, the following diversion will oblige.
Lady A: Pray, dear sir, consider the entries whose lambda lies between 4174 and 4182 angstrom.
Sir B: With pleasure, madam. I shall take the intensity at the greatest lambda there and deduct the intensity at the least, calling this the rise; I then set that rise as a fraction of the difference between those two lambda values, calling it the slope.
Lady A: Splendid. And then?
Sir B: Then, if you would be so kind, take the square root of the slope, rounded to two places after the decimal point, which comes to 0.24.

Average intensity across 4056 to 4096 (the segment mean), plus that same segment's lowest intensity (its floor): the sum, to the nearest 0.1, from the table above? 16.9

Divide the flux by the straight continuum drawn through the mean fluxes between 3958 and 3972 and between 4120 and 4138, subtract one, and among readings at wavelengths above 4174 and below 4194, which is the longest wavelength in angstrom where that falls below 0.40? 4193 angstrom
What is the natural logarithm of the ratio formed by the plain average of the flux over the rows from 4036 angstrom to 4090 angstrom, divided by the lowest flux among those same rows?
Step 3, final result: 0.24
